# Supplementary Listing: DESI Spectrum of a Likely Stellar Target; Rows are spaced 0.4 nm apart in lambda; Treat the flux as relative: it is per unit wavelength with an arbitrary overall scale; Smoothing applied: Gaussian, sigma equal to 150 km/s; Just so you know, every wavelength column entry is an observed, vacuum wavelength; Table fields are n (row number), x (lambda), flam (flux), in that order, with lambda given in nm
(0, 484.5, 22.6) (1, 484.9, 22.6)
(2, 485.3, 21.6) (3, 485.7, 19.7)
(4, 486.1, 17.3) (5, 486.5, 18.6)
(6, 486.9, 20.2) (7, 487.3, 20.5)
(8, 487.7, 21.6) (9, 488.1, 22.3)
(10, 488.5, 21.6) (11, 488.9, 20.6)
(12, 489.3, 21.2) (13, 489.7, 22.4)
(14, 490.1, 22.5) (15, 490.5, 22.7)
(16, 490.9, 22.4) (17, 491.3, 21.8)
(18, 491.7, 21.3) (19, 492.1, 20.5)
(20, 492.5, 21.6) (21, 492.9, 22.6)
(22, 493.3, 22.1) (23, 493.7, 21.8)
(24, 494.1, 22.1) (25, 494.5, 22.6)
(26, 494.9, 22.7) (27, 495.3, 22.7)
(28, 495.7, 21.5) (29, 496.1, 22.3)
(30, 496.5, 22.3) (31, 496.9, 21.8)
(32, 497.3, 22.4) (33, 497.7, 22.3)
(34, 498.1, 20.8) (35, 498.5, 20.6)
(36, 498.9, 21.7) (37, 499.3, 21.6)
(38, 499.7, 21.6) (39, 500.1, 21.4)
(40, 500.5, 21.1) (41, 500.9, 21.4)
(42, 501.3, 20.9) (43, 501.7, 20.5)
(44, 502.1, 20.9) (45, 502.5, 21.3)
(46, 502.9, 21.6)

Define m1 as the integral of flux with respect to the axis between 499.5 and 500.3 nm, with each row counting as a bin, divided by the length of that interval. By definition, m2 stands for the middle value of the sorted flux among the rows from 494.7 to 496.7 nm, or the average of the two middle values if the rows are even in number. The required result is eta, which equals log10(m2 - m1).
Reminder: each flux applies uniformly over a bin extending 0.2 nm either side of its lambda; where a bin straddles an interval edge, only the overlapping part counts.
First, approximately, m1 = 21.5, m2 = 22.30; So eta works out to -0.10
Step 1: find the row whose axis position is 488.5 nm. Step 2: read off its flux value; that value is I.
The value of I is 21.6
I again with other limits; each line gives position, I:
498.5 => 20.6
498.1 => 20.8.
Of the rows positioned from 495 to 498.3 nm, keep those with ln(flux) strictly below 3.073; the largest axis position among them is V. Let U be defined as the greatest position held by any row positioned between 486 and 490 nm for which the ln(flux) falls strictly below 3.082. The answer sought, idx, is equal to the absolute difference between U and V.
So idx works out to 8.80 nm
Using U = 489.3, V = 498.1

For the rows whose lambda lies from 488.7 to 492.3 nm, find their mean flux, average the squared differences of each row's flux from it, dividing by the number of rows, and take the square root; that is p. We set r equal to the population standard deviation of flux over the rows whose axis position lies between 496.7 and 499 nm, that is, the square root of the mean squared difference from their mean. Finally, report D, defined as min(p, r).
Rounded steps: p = 0.80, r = 0.69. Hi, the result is 0.69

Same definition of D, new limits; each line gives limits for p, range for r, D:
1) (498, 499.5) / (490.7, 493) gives 0.48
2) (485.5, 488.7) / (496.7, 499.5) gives 0.63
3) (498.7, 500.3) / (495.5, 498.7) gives 0.11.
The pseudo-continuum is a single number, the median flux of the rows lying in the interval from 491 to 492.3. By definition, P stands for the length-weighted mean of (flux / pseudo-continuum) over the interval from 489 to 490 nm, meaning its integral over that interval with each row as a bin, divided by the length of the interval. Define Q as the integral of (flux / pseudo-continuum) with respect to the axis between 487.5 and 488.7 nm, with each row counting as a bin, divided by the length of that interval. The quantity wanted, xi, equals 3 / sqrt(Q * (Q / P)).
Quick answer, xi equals 2.96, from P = 1.02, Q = 1.03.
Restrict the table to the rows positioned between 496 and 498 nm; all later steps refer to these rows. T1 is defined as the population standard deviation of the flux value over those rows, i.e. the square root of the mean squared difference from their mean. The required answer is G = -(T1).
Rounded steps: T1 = 0.21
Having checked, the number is -0.21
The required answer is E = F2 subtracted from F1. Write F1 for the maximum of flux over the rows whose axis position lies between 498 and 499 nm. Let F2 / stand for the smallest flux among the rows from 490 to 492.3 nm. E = 1.2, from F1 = 21.7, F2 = 20.5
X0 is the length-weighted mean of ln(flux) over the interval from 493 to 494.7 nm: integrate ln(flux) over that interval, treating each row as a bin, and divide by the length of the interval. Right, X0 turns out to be 3.10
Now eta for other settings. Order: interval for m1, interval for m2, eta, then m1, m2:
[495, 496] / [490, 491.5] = -0.57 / 22.2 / 22.45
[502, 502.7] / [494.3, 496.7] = 0.12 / 21.1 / 22.45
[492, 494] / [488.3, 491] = -0.22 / 21.8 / 22.40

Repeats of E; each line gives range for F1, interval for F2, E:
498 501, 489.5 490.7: -0.7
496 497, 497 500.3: 1.7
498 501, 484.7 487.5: 4.4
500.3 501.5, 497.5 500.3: 0.8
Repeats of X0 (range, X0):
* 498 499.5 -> 3.05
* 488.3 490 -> 3.07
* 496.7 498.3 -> 3.08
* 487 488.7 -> 3.06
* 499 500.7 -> 3.07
